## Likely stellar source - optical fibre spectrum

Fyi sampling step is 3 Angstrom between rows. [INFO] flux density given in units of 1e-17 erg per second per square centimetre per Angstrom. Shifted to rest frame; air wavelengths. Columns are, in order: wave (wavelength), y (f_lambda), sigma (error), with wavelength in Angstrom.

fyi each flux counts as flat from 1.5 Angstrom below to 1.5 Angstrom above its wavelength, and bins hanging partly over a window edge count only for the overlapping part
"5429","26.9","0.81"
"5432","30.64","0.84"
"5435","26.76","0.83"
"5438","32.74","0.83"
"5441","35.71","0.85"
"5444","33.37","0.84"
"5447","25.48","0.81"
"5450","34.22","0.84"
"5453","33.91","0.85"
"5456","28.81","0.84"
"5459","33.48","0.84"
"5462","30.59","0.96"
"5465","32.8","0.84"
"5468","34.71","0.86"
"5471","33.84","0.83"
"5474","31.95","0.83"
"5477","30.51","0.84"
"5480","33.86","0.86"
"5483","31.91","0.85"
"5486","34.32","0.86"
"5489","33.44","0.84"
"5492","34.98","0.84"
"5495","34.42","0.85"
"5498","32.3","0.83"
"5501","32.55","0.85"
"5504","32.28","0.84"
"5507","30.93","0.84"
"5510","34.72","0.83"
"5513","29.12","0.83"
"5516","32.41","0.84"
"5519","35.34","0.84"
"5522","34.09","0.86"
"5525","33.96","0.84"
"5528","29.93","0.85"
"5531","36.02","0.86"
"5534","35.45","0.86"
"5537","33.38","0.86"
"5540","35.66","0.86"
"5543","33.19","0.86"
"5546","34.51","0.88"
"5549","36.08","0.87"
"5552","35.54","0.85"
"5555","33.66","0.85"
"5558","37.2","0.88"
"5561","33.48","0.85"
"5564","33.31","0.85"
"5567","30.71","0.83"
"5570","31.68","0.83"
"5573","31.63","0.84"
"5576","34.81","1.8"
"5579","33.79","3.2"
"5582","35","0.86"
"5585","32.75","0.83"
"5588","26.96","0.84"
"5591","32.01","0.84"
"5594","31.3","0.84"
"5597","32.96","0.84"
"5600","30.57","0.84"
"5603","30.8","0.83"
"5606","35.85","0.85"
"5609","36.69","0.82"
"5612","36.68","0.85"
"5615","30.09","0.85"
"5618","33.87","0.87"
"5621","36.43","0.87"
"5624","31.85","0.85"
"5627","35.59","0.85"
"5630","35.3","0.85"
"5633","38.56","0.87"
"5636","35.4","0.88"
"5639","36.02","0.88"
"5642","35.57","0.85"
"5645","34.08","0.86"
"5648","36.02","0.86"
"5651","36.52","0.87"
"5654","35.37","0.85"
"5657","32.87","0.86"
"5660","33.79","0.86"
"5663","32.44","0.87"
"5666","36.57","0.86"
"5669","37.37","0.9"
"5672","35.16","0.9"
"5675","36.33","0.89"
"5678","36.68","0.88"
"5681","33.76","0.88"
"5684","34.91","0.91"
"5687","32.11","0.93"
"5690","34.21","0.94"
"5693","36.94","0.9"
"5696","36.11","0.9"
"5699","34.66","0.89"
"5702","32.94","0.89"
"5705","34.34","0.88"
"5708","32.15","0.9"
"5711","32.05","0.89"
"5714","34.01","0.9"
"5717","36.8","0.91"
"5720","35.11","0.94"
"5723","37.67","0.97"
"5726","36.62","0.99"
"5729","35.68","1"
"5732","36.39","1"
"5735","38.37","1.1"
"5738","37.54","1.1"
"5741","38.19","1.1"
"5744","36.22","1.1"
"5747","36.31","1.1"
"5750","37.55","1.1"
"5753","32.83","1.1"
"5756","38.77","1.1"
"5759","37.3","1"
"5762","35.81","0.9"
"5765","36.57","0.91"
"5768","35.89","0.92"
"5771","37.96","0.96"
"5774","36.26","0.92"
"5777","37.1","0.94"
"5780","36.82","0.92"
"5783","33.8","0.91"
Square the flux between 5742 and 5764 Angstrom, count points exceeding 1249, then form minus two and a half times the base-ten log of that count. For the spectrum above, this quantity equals -1.9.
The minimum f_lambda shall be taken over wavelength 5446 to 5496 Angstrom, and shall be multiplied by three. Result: 76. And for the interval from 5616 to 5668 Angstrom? 96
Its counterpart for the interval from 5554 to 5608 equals 81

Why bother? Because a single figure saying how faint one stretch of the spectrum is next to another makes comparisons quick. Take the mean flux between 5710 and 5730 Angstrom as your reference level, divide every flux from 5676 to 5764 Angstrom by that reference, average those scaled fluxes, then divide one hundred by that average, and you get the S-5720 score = 100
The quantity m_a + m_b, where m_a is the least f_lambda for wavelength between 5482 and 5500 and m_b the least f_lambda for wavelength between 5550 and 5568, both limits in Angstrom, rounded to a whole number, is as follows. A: 63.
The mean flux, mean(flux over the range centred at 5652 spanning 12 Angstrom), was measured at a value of 35.2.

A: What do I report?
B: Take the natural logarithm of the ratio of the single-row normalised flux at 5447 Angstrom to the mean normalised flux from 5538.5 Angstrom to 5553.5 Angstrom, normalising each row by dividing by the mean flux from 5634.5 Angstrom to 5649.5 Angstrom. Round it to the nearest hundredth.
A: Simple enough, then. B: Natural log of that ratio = -0.32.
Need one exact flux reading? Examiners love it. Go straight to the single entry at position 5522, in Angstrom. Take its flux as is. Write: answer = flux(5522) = 34.09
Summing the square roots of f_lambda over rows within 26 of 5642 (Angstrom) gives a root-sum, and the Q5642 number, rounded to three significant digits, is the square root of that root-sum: 10.0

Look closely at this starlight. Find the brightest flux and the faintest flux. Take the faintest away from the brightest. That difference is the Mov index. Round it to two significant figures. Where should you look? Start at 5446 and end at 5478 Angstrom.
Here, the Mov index 9.2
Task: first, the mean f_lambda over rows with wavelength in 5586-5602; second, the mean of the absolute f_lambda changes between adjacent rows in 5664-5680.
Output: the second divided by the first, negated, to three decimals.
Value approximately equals -0.037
